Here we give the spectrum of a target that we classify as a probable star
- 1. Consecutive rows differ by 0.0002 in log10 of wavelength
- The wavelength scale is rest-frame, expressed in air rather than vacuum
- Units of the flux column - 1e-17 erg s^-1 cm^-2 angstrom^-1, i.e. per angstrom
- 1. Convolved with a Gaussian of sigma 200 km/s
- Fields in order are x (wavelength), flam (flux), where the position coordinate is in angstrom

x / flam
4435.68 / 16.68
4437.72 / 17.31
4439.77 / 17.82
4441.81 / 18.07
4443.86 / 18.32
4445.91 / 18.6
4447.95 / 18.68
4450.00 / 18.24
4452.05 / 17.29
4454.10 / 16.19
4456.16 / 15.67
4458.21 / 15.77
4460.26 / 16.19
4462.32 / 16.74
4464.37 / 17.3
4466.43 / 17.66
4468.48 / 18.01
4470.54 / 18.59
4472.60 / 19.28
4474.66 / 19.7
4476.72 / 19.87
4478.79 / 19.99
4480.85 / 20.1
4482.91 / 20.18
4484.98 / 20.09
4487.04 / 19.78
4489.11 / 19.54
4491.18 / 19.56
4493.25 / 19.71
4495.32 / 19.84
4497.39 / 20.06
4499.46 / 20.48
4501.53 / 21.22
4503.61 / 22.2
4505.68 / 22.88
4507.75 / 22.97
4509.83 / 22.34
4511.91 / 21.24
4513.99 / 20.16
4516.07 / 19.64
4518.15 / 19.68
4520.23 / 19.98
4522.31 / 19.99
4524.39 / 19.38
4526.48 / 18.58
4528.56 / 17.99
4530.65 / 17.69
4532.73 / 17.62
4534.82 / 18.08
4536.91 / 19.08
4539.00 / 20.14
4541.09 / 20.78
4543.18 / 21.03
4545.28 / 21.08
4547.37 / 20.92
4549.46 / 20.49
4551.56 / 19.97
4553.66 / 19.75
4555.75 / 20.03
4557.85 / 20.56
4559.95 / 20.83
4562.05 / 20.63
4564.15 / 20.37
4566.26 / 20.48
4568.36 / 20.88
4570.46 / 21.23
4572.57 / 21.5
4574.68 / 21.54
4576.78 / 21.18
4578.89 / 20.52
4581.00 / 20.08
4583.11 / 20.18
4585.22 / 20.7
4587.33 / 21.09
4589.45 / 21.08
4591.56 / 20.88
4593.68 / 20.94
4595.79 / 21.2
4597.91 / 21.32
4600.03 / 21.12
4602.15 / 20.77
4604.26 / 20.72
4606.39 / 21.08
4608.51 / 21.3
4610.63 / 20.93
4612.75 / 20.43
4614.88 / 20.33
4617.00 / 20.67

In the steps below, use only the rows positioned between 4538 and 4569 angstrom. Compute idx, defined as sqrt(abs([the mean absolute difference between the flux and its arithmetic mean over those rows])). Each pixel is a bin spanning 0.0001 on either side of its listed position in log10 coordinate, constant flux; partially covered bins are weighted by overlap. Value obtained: 0.6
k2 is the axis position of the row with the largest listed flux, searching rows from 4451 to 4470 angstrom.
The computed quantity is 4468.48 angstrom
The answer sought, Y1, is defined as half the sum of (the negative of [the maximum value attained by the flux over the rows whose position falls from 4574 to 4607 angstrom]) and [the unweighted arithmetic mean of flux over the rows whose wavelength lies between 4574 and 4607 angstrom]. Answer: -0.3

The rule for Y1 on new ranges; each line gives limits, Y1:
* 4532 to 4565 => -0.5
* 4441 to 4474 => -0.9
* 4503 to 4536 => -1.5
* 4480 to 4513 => -1.1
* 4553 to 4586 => -0.4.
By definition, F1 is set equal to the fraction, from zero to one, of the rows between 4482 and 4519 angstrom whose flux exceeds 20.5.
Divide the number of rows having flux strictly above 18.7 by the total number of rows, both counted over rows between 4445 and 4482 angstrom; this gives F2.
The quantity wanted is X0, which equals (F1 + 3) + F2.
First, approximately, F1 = 0.33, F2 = 0.28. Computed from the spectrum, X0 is 3.61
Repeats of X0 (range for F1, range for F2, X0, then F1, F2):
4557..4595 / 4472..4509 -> 4.78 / 0.78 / 1.00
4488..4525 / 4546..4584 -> 4.33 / 0.33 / 1.00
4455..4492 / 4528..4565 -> 3.78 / 0.00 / 0.78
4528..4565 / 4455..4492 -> 3.94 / 0.39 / 0.56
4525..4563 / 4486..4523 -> 4.39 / 0.39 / 1.00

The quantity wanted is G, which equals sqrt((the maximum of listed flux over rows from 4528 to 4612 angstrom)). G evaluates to 4.641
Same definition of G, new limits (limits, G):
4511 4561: 4.609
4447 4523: 4.793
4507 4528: 4.793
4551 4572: 4.608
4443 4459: 4.322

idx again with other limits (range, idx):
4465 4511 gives 1.0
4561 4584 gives 0.7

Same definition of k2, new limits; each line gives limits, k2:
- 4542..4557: 4545.28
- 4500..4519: 4507.75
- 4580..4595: 4587.33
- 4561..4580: 4574.68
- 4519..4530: 4522.31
